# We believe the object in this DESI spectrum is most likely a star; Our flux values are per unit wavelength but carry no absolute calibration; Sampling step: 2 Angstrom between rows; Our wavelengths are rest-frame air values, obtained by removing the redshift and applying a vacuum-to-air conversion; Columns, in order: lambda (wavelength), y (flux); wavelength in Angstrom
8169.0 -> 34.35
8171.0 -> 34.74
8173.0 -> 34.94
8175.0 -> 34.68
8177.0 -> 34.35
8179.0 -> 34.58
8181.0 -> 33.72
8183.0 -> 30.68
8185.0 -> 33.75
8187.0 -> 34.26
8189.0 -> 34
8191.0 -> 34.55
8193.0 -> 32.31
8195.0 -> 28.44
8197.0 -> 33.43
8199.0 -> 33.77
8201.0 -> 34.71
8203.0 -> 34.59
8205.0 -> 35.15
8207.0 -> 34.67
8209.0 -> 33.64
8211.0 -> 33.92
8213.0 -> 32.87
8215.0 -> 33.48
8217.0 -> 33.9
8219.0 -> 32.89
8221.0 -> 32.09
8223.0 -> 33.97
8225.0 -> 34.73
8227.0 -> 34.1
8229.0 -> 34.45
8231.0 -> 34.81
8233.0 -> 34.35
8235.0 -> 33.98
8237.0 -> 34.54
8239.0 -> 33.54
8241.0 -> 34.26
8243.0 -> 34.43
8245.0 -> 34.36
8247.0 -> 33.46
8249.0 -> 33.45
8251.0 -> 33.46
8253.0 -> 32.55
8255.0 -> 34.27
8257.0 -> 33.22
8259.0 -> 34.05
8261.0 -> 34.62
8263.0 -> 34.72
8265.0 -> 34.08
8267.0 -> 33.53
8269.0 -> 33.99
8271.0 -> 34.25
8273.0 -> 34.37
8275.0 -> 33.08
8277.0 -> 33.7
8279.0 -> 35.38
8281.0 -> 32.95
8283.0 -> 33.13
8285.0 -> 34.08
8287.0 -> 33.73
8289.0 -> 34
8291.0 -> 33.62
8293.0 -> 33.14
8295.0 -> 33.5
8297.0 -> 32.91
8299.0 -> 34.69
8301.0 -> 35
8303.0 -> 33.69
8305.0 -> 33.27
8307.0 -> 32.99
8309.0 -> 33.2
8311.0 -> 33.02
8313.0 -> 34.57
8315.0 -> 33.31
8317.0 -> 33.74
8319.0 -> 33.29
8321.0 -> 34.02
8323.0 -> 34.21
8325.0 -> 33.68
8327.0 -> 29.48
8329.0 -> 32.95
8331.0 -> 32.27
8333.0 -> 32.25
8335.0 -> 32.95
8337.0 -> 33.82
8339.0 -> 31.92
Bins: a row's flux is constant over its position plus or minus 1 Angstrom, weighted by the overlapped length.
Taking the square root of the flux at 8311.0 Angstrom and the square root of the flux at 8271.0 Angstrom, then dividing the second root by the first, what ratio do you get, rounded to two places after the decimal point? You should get 1.02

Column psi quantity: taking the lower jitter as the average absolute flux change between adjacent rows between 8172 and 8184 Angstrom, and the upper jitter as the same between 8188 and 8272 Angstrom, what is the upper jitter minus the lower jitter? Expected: -0.10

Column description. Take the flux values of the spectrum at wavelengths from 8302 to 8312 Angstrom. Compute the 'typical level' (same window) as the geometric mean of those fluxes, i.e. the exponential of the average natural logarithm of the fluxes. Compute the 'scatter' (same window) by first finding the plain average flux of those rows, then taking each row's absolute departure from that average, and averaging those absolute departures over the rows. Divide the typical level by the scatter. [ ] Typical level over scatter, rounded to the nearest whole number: 169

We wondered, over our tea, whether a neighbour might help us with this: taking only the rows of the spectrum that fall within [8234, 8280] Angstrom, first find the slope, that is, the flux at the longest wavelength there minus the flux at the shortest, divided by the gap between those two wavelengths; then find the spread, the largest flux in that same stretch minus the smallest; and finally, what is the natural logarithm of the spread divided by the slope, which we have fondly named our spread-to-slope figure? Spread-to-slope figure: 4.5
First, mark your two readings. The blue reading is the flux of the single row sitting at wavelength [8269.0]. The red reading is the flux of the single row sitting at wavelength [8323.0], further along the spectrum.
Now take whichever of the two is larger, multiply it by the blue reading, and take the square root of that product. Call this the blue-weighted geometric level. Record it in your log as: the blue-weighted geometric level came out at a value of 34.1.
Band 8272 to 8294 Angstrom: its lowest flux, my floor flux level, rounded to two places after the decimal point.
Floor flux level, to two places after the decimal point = 32.95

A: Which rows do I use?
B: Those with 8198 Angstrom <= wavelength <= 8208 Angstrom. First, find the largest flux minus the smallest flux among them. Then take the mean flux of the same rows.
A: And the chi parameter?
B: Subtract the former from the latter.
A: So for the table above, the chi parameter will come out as 33.2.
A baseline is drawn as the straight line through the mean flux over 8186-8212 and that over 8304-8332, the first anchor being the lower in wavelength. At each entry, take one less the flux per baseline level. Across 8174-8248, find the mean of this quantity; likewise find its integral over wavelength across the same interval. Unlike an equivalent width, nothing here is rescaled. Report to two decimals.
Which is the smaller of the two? -0.38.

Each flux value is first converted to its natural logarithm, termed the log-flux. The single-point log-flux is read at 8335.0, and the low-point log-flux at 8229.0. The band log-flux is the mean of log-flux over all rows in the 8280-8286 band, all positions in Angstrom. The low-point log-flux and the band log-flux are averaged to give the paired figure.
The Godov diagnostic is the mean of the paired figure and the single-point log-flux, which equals 3.51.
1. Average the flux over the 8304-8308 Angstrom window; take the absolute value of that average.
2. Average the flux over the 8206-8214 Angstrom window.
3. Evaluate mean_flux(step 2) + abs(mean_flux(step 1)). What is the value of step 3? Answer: 66.9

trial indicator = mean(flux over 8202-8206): 34.9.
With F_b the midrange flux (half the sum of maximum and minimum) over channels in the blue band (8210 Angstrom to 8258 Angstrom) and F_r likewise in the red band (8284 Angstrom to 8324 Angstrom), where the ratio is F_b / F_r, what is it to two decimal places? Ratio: 0.99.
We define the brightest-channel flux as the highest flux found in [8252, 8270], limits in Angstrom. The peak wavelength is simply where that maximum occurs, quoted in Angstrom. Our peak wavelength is 8263.0 Angstrom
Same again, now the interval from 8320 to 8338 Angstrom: 8323.0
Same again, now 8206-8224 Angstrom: 8207.0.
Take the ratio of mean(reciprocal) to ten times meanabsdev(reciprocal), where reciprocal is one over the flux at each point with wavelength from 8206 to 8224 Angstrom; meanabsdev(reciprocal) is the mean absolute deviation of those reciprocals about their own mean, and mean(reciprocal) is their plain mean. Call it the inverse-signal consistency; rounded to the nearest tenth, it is 5.7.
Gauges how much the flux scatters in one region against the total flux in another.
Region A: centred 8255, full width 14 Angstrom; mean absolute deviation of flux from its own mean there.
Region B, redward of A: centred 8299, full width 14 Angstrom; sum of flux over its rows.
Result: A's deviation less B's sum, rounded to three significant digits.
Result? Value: -236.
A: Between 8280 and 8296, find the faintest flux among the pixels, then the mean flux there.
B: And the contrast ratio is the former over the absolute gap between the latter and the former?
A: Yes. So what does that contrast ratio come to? 58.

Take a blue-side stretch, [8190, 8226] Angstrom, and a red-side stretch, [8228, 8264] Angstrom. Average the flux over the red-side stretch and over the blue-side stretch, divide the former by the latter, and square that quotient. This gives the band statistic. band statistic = 1.03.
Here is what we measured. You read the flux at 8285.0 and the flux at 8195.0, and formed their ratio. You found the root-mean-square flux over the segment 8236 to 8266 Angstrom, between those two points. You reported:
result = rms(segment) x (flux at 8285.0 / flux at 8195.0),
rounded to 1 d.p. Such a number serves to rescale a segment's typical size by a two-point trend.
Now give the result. 40.7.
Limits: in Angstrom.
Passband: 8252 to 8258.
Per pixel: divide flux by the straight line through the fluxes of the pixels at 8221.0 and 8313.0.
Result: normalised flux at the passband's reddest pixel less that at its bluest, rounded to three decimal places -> 0.017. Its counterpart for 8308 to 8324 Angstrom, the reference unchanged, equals 0.019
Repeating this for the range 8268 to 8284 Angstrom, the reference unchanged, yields -0.037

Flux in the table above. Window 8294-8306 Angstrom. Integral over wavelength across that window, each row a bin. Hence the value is 406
